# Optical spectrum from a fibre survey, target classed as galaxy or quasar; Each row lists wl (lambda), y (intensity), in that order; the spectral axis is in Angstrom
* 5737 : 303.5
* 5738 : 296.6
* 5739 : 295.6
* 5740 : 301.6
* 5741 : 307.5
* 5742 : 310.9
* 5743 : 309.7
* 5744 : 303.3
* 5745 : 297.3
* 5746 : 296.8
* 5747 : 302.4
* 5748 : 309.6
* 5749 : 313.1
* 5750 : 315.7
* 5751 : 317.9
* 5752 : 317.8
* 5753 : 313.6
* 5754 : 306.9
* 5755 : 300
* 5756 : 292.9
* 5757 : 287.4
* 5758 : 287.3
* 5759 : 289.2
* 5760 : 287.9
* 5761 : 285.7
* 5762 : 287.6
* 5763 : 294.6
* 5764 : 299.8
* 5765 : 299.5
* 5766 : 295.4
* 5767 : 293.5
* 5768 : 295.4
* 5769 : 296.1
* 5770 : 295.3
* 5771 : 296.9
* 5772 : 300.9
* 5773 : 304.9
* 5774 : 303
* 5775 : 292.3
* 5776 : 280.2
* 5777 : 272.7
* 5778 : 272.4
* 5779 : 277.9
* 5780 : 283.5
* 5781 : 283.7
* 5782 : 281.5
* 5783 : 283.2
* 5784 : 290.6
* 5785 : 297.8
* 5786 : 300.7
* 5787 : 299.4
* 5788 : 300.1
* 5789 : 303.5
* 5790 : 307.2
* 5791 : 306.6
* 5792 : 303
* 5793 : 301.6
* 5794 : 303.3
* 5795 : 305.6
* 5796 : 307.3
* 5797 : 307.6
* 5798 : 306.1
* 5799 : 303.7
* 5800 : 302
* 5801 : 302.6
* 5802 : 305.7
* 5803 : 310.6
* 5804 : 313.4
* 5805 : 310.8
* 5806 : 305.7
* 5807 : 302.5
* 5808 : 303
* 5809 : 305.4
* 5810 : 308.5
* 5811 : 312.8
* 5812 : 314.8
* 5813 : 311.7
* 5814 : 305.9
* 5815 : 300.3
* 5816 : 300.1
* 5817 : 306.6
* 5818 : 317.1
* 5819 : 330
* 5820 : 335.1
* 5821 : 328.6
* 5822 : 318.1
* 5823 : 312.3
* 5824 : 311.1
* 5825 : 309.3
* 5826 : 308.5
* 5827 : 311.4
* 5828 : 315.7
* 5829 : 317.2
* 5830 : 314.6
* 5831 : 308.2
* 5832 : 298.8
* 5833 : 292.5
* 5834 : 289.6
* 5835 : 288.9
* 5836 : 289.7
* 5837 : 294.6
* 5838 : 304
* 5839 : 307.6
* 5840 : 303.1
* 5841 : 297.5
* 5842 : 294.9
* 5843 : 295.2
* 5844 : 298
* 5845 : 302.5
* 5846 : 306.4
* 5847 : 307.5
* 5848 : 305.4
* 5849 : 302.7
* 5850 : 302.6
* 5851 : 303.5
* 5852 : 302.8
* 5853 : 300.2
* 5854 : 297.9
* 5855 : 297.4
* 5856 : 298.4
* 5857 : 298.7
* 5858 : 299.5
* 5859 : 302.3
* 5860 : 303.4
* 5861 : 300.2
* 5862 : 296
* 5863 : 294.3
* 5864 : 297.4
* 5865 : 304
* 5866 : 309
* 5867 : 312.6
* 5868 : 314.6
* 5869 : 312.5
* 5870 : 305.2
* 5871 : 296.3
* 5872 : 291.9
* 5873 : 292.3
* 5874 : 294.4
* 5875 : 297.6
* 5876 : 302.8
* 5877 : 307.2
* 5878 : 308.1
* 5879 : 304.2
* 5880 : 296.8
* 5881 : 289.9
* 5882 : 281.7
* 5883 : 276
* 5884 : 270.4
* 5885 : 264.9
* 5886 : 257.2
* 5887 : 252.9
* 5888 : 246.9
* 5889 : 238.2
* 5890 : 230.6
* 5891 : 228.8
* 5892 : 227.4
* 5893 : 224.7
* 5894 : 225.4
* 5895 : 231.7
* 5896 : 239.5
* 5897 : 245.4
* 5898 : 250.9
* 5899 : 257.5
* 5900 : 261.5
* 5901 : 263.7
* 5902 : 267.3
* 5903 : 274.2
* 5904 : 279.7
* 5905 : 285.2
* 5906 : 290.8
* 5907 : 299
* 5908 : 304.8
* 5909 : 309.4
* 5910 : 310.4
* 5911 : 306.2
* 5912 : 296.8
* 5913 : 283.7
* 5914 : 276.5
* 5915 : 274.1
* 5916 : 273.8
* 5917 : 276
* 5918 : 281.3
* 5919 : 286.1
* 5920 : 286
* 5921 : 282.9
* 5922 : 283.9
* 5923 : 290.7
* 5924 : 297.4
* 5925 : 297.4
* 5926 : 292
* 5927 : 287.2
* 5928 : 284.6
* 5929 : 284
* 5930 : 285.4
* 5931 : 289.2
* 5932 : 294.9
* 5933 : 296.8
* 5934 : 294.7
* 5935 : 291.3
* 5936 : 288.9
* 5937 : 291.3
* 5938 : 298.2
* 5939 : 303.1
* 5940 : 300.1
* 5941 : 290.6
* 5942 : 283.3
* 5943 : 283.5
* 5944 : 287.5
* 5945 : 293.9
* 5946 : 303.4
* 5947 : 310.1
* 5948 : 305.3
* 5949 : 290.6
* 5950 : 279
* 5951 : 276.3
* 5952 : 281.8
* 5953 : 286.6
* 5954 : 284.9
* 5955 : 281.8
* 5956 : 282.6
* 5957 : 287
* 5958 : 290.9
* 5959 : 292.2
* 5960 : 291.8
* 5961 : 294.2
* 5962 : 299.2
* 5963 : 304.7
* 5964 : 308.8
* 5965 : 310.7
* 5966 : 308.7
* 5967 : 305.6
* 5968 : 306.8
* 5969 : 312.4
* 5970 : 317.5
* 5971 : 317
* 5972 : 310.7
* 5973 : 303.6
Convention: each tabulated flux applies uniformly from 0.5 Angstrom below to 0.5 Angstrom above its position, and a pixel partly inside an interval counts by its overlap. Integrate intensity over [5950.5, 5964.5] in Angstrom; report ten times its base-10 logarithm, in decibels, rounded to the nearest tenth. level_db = 36.1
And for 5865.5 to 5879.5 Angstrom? 36.3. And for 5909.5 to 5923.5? 36.0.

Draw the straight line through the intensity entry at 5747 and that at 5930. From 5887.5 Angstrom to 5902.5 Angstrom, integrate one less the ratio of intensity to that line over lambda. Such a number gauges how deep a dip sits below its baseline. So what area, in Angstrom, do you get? 2.39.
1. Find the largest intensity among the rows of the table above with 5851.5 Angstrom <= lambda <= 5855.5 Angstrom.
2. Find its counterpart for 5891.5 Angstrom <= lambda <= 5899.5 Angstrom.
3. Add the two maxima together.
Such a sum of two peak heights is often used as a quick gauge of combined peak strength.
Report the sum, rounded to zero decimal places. 560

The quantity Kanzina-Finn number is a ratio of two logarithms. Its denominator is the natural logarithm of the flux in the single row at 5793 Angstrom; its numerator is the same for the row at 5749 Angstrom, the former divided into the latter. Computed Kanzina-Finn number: 1.01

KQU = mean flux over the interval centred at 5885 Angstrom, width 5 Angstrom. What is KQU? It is 264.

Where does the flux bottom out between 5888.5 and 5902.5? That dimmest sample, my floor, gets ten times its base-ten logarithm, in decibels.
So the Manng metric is 23.5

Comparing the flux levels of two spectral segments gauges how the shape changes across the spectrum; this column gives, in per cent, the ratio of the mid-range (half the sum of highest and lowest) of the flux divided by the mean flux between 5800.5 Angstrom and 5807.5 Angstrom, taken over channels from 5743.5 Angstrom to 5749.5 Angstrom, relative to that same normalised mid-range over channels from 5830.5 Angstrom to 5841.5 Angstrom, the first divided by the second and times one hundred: 102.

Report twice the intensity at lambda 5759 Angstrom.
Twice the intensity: 578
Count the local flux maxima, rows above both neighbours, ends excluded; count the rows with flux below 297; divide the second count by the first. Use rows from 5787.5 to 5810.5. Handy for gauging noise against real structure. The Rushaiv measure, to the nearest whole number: 0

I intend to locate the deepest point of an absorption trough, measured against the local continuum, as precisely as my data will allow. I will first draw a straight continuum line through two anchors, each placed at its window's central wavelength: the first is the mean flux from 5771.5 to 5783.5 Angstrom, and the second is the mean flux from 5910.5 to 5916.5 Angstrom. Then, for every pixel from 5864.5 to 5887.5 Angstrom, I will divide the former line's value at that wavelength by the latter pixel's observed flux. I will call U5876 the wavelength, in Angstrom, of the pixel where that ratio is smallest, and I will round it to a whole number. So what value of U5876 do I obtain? 5868 Angstrom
